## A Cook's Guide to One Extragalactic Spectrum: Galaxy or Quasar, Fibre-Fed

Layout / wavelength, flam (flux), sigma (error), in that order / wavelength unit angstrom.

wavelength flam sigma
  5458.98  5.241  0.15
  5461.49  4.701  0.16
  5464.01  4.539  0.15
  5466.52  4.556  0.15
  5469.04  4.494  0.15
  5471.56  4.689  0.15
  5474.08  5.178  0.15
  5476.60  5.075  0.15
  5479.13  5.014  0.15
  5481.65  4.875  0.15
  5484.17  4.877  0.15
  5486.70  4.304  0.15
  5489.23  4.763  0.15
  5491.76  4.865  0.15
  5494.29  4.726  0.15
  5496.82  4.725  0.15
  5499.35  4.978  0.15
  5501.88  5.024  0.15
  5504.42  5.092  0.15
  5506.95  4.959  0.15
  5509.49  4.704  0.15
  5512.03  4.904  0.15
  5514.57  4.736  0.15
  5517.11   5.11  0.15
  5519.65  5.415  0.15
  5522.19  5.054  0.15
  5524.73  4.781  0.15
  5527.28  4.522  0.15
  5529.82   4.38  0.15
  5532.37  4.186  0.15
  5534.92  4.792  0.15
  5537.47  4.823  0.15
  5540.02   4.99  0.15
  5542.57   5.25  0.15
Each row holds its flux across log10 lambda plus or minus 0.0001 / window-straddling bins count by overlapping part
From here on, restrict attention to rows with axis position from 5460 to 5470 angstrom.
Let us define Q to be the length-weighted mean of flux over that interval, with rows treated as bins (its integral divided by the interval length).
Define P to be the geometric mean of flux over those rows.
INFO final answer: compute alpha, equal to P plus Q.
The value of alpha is 9.2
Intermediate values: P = 4.57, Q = 4.6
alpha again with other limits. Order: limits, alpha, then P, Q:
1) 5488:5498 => 9.5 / 4.77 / 4.8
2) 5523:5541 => 9.3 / 4.63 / 4.6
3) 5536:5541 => 9.8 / 4.91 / 4.9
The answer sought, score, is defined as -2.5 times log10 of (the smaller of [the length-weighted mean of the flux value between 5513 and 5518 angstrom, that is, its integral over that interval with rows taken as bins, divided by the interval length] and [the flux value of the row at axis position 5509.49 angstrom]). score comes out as -1.68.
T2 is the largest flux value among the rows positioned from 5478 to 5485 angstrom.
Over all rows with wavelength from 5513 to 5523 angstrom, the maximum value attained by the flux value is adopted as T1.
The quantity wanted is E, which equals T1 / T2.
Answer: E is 1.08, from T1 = 5.415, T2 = 5.014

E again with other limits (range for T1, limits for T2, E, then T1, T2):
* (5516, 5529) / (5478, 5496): 1.08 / 5.415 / 5.014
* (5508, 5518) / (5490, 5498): 1.05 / 5.11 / 4.865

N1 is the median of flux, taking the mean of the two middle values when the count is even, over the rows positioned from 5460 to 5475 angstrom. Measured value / 4.6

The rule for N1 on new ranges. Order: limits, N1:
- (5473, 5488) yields 4.9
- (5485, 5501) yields 4.7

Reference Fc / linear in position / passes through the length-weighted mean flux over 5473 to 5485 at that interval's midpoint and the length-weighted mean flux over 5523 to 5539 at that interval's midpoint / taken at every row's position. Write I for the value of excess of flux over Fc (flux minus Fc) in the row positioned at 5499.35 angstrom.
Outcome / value 0.13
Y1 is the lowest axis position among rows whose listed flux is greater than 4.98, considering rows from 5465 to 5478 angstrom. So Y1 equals 5474.08 angstrom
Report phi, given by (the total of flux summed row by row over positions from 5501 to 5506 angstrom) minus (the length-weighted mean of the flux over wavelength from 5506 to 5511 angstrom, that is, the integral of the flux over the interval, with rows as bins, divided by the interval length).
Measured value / 5.29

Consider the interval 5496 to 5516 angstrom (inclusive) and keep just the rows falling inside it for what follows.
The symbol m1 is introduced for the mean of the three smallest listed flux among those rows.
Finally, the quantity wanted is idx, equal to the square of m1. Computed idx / 22.3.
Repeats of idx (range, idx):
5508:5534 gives 19.0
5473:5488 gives 22.0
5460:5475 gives 20.5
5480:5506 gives 21.0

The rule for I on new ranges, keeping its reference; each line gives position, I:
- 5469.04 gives -0.59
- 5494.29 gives -0.16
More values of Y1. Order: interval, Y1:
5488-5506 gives 5501.88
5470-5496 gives 5474.08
